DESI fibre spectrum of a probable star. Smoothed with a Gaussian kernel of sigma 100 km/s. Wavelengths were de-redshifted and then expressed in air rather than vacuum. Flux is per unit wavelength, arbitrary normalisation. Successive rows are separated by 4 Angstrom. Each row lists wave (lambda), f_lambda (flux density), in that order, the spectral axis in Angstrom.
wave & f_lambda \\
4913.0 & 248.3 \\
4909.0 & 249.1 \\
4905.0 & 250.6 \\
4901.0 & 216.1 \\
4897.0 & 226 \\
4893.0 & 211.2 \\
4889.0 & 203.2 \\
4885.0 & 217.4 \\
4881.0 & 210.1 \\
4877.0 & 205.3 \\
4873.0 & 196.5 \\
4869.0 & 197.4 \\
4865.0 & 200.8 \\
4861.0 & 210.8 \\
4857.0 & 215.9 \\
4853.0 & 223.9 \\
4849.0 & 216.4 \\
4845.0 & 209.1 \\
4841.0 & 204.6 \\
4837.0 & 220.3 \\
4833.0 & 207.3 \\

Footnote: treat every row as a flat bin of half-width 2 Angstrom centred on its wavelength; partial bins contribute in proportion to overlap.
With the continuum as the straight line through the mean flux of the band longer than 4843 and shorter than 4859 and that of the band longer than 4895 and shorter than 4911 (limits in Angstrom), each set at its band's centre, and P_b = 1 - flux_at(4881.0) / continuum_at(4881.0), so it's 0.076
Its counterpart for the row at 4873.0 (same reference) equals 0.124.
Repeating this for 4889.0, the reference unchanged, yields 0.118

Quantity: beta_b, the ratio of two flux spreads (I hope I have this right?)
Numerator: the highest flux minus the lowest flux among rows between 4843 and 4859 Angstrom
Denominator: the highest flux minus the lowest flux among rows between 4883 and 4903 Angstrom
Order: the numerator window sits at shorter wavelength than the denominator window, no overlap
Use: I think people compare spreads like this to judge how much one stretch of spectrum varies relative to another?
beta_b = 0.6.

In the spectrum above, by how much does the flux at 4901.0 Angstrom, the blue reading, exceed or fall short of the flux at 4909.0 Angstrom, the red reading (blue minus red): -33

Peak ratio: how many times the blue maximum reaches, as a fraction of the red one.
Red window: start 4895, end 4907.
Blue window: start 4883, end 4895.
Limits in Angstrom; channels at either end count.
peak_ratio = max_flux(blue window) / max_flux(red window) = 0.87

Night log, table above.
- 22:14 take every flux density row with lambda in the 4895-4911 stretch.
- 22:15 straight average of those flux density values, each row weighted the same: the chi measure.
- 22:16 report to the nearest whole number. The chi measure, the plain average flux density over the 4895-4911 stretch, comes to 235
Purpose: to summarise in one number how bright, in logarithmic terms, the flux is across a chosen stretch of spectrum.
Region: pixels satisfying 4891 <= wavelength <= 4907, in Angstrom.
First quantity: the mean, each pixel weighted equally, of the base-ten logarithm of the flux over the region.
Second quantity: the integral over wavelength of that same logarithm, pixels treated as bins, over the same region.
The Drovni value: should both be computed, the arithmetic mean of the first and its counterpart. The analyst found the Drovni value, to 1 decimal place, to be 20.0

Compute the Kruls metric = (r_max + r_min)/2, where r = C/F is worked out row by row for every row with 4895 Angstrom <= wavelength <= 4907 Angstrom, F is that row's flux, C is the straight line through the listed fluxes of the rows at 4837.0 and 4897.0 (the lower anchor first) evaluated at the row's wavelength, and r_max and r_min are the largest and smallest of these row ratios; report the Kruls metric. 0.98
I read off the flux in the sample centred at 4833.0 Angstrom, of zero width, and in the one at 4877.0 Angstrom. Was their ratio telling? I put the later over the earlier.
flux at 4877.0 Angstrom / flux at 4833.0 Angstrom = 0.99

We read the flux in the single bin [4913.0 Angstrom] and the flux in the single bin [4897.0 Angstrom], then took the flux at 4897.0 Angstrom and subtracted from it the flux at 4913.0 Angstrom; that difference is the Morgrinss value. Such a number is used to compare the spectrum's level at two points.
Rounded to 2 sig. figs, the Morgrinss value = -22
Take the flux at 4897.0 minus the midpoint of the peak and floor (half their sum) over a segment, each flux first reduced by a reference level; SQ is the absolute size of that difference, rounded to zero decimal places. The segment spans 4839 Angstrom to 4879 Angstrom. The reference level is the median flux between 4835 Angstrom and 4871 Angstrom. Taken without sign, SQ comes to 16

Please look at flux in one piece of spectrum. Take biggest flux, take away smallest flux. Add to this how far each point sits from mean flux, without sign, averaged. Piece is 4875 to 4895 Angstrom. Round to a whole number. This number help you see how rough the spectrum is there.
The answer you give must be 18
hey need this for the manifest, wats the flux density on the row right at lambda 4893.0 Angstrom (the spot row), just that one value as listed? 211.2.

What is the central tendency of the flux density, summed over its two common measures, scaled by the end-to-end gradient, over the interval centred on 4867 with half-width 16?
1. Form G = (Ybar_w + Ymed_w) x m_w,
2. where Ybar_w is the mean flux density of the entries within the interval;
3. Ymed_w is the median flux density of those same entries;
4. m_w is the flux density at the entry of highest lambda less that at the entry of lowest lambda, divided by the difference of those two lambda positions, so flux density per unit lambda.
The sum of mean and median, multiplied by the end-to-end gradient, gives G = -205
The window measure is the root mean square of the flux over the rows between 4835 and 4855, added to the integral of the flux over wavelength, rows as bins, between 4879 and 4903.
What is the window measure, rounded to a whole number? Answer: 5351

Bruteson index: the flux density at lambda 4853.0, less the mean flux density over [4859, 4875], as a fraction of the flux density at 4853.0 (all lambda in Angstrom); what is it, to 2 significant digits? 0.10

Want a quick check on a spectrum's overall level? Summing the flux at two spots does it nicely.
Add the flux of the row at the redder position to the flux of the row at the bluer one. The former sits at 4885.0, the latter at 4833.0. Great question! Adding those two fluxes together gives 425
